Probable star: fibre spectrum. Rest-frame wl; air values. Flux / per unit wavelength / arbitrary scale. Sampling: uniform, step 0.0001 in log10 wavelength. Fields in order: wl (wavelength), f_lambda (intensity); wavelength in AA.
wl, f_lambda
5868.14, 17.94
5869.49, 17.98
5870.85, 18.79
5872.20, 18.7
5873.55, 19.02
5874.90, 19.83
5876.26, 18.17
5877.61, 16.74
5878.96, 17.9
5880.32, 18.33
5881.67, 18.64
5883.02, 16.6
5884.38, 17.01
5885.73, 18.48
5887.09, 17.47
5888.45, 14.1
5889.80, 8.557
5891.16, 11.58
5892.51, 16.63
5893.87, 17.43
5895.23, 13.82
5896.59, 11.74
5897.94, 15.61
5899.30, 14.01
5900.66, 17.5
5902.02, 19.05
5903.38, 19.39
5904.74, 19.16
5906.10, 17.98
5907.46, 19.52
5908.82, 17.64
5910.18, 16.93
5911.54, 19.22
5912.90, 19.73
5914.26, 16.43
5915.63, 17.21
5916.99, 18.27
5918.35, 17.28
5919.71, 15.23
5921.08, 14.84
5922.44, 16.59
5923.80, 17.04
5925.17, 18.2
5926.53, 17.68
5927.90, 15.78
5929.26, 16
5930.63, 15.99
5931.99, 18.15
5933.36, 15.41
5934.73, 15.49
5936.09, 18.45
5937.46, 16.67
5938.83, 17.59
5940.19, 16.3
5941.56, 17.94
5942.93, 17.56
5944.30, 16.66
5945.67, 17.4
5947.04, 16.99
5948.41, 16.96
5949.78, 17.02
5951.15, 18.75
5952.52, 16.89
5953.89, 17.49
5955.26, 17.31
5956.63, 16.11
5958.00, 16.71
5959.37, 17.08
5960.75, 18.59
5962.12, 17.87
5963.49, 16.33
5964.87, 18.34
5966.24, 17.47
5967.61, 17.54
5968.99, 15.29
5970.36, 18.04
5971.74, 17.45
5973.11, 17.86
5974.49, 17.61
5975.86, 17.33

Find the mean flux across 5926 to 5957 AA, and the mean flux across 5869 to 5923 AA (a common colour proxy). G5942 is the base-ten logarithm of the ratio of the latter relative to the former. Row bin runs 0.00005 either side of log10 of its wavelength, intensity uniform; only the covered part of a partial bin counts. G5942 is 0.000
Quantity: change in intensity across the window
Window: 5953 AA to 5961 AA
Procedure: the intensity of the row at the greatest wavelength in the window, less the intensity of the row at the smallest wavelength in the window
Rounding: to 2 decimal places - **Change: 1.10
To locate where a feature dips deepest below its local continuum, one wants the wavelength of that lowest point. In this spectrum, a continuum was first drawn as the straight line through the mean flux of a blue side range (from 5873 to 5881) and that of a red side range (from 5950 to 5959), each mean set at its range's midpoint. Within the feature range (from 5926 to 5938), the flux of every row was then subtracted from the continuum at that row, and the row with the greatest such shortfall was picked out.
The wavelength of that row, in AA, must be 5933.36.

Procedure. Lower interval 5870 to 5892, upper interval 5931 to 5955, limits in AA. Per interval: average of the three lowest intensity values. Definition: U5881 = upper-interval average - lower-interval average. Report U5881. 4.3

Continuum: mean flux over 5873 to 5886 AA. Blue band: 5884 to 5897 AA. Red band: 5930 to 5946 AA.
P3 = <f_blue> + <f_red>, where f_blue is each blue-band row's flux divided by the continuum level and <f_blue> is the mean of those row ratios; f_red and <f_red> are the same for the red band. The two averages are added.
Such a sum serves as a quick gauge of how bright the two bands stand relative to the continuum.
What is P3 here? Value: 1.75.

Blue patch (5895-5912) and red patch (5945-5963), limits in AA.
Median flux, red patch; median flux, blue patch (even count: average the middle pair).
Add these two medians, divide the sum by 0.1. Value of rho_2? 347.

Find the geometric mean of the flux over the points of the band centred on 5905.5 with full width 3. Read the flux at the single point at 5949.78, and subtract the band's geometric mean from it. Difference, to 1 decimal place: -1.5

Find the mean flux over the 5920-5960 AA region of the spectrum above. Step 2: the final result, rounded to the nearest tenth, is 16.9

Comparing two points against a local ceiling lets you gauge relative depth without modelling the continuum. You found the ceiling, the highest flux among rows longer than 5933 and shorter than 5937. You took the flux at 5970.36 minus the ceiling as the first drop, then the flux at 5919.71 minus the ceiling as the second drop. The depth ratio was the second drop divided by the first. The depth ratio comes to 7.9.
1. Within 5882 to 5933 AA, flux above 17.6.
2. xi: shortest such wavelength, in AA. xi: 5885.73 AA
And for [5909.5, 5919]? 5911.54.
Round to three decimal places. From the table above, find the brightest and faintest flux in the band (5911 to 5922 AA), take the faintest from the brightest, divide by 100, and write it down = 0.049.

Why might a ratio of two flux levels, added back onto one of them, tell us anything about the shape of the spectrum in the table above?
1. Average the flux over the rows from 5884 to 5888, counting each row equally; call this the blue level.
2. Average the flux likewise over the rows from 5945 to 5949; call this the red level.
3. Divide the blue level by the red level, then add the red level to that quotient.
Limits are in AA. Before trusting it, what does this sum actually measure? 18.1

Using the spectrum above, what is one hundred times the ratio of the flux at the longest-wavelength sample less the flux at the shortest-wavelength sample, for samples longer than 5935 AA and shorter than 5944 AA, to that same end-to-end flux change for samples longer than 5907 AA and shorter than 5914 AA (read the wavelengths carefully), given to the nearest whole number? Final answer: -424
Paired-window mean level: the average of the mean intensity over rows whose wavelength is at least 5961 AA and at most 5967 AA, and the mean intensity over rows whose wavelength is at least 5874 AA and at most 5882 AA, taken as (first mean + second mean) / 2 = 17.9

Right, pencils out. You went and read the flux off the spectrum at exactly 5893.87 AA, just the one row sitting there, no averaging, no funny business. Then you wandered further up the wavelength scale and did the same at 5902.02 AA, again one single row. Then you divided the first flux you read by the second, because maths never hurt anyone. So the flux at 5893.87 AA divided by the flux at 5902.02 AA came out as 0.91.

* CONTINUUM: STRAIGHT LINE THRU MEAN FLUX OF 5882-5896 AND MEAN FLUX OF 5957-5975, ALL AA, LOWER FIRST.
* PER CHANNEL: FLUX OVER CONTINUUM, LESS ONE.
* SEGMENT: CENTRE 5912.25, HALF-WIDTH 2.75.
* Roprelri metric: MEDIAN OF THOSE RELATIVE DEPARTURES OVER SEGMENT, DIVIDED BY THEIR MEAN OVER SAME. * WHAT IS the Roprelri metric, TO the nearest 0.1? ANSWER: 1.0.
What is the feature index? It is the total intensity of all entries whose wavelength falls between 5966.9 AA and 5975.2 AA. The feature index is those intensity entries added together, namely 104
